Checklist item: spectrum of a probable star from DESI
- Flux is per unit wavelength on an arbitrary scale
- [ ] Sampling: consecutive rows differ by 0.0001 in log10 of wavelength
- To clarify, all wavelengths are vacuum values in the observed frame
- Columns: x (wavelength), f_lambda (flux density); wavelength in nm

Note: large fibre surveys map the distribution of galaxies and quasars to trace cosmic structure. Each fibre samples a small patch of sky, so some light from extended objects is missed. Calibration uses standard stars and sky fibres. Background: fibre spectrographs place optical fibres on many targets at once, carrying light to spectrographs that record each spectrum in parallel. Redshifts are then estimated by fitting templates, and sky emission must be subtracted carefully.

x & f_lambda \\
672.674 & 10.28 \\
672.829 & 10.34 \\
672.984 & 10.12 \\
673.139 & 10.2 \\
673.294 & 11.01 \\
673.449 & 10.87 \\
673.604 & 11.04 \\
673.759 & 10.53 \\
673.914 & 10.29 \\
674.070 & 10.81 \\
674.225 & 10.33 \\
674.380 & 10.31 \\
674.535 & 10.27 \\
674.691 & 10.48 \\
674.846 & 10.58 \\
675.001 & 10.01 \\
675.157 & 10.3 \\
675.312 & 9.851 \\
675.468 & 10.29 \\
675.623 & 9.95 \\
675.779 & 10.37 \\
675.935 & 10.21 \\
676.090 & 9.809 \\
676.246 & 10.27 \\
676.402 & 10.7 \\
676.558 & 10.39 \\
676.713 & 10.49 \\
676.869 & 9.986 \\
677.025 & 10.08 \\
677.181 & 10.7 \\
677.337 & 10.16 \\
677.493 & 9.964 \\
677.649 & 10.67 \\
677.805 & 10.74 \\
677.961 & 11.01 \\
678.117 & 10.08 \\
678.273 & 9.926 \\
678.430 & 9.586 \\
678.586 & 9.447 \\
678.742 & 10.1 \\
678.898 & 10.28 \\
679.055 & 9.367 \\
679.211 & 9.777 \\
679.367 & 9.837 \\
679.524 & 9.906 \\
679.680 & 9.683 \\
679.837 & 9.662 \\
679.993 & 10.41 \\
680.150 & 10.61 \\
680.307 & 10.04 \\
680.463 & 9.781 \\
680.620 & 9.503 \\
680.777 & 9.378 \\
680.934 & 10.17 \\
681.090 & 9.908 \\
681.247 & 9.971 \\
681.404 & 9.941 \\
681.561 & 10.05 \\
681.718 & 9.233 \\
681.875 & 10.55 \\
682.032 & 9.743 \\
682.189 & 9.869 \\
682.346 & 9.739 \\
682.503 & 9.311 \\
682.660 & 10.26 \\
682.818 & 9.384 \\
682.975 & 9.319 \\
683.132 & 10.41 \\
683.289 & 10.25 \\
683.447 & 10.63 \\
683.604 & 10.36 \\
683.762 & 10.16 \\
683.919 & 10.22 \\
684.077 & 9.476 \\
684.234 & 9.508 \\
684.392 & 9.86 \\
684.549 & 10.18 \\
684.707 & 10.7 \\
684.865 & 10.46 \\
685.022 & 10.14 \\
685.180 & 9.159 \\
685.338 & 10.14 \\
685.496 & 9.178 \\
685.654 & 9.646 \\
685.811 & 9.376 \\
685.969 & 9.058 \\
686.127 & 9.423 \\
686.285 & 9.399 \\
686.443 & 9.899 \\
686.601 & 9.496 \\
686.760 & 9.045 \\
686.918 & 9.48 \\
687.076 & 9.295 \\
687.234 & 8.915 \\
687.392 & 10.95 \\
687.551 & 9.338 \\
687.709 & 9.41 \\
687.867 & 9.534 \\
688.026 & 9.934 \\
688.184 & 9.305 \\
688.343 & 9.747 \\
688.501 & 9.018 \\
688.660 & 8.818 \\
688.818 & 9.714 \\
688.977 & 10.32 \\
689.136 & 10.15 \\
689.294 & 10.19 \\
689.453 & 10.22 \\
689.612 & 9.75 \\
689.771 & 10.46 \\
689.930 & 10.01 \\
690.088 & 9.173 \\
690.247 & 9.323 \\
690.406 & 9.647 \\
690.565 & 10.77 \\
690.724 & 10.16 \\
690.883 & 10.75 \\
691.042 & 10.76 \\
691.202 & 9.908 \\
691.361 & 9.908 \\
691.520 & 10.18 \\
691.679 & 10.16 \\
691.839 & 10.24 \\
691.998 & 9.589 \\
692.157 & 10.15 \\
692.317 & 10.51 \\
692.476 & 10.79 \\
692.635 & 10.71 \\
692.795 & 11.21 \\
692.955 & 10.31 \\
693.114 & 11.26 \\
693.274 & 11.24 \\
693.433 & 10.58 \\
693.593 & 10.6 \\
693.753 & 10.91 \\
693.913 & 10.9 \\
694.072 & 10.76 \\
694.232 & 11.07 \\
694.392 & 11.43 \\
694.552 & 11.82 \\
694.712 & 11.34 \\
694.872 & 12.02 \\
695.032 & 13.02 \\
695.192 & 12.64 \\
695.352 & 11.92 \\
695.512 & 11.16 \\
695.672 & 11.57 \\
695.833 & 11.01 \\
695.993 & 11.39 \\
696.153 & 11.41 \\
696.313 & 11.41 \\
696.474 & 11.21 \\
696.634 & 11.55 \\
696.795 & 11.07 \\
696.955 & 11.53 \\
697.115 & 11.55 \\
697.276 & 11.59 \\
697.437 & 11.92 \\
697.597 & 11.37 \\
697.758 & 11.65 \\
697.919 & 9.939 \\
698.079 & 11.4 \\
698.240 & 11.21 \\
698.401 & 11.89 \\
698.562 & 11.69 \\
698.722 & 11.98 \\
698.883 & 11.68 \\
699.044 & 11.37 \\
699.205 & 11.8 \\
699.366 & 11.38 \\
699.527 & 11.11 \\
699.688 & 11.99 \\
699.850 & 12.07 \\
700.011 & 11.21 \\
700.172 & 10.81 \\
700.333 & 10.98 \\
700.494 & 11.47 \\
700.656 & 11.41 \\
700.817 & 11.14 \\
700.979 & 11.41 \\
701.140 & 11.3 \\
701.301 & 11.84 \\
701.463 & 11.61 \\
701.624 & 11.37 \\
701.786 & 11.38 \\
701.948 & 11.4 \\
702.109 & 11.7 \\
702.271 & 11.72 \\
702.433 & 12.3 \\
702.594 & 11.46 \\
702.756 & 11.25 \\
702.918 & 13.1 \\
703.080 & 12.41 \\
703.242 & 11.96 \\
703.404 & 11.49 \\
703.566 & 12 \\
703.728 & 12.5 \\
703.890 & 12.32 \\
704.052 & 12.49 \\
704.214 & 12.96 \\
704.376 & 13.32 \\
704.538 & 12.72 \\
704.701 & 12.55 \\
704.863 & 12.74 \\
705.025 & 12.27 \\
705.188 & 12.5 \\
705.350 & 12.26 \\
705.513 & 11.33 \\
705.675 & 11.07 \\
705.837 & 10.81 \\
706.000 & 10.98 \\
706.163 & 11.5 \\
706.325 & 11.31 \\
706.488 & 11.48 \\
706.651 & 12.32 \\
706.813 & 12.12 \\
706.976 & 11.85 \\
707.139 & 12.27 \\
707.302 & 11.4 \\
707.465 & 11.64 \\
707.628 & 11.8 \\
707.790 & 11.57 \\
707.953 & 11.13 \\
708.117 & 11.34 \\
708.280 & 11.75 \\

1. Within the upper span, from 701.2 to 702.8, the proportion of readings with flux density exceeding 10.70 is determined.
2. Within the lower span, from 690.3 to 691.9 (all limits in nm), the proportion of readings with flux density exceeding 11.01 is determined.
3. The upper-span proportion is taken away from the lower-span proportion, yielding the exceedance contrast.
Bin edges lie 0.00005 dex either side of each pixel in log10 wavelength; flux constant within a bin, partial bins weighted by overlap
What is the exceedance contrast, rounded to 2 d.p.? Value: -1.00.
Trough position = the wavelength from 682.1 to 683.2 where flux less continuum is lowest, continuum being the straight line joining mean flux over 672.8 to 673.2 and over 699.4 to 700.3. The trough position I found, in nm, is 682.975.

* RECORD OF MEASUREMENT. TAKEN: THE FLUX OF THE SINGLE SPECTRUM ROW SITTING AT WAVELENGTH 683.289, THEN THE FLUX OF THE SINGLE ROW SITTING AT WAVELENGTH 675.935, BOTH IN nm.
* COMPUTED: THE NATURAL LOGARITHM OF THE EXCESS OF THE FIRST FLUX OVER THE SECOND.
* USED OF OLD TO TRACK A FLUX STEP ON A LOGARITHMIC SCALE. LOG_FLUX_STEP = -3.2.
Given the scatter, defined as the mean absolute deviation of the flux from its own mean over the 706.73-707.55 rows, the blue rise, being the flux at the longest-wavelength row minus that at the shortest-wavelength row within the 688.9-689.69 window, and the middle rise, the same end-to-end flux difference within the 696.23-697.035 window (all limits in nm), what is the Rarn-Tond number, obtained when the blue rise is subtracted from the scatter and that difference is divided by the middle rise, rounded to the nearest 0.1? 7.0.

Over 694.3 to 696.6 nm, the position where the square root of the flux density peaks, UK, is 695.032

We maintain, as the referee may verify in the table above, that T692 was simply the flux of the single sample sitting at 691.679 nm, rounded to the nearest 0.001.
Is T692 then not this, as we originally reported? 10.160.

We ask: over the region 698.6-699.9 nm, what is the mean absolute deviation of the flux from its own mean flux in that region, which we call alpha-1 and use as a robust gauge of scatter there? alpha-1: 0.289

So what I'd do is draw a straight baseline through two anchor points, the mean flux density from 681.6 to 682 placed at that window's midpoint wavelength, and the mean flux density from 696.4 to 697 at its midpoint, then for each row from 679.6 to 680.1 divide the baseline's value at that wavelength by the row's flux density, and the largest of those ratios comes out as 1.00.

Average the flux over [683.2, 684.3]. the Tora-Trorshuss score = 10.1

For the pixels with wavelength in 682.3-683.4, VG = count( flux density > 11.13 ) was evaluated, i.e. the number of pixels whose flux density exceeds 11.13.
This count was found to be 0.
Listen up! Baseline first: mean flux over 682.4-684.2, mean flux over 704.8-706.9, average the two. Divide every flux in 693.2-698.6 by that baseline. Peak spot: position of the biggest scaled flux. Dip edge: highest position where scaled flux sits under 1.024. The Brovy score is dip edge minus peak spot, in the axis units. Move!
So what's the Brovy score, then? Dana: 2.89 nm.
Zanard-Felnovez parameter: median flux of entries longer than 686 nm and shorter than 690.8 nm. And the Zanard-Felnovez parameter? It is 9.6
